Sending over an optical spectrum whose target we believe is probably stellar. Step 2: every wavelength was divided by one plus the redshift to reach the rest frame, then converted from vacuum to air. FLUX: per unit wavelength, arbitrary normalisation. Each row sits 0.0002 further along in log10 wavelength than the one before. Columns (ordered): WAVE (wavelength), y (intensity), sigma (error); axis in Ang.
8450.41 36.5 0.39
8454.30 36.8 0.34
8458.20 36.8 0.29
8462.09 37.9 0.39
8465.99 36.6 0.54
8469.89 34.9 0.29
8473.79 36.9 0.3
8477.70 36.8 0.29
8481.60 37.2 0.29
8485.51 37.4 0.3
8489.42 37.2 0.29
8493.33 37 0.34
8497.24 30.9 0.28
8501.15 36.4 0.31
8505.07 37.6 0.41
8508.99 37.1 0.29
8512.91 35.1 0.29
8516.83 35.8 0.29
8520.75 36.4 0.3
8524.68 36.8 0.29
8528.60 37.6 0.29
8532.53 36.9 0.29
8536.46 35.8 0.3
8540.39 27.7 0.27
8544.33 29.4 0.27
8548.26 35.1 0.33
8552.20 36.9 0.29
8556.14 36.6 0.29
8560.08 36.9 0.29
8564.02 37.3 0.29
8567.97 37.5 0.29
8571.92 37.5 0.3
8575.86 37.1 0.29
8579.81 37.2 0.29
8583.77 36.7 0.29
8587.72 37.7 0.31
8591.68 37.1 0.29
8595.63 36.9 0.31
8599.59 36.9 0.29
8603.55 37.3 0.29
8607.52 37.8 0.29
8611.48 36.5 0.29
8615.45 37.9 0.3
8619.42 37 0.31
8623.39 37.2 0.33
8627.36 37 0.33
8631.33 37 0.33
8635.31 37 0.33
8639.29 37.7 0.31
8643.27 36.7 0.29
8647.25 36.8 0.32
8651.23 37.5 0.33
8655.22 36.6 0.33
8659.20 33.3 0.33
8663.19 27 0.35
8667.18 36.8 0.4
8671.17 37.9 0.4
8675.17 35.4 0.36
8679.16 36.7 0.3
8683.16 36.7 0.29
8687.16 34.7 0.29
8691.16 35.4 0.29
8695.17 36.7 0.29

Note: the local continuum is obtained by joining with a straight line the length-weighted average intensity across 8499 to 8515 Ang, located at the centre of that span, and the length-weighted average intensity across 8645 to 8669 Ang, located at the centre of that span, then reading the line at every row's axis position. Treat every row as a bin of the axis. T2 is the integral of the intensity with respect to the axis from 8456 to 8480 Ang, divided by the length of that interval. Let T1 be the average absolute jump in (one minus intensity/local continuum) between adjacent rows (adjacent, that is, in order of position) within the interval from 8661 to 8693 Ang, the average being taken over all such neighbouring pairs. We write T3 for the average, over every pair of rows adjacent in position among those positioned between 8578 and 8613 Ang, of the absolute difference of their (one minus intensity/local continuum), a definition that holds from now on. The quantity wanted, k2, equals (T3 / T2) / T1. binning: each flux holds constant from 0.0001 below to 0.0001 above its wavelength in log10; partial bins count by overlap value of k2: 0.006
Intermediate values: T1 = 0.073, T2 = 37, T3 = 0.0159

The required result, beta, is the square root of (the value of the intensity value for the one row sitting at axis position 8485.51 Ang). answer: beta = 6.12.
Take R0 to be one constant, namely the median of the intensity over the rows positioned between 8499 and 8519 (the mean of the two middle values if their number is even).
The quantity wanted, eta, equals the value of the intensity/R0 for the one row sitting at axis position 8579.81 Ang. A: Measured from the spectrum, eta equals 1.02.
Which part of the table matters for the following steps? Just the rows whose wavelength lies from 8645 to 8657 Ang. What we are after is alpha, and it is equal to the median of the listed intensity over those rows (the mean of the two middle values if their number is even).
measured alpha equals 36.8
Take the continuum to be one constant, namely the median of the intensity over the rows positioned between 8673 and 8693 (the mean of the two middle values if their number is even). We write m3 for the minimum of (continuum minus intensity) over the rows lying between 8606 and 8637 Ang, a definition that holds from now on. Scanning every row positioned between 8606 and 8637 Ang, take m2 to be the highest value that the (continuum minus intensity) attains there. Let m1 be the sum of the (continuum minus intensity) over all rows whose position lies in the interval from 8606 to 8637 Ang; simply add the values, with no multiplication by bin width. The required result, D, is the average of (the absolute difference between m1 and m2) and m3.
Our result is 5.3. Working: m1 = -14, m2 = -1.1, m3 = -2.5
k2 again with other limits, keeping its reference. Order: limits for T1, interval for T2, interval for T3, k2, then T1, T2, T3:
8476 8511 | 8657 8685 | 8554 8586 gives 0.005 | 0.049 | 35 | 0.0082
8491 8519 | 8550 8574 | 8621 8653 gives 0.004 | 0.073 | 37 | 0.0117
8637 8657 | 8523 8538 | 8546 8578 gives 0.020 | 0.019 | 37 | 0.0141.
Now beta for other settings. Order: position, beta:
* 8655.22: 6.05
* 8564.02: 6.11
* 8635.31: 6.08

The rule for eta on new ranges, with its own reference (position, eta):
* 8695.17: 1.01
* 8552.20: 1.01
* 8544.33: 0.81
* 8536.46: 0.98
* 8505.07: 1.03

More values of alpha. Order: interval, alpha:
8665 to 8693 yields 36.7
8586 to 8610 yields 37.2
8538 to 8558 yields 35.1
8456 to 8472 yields 36.7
